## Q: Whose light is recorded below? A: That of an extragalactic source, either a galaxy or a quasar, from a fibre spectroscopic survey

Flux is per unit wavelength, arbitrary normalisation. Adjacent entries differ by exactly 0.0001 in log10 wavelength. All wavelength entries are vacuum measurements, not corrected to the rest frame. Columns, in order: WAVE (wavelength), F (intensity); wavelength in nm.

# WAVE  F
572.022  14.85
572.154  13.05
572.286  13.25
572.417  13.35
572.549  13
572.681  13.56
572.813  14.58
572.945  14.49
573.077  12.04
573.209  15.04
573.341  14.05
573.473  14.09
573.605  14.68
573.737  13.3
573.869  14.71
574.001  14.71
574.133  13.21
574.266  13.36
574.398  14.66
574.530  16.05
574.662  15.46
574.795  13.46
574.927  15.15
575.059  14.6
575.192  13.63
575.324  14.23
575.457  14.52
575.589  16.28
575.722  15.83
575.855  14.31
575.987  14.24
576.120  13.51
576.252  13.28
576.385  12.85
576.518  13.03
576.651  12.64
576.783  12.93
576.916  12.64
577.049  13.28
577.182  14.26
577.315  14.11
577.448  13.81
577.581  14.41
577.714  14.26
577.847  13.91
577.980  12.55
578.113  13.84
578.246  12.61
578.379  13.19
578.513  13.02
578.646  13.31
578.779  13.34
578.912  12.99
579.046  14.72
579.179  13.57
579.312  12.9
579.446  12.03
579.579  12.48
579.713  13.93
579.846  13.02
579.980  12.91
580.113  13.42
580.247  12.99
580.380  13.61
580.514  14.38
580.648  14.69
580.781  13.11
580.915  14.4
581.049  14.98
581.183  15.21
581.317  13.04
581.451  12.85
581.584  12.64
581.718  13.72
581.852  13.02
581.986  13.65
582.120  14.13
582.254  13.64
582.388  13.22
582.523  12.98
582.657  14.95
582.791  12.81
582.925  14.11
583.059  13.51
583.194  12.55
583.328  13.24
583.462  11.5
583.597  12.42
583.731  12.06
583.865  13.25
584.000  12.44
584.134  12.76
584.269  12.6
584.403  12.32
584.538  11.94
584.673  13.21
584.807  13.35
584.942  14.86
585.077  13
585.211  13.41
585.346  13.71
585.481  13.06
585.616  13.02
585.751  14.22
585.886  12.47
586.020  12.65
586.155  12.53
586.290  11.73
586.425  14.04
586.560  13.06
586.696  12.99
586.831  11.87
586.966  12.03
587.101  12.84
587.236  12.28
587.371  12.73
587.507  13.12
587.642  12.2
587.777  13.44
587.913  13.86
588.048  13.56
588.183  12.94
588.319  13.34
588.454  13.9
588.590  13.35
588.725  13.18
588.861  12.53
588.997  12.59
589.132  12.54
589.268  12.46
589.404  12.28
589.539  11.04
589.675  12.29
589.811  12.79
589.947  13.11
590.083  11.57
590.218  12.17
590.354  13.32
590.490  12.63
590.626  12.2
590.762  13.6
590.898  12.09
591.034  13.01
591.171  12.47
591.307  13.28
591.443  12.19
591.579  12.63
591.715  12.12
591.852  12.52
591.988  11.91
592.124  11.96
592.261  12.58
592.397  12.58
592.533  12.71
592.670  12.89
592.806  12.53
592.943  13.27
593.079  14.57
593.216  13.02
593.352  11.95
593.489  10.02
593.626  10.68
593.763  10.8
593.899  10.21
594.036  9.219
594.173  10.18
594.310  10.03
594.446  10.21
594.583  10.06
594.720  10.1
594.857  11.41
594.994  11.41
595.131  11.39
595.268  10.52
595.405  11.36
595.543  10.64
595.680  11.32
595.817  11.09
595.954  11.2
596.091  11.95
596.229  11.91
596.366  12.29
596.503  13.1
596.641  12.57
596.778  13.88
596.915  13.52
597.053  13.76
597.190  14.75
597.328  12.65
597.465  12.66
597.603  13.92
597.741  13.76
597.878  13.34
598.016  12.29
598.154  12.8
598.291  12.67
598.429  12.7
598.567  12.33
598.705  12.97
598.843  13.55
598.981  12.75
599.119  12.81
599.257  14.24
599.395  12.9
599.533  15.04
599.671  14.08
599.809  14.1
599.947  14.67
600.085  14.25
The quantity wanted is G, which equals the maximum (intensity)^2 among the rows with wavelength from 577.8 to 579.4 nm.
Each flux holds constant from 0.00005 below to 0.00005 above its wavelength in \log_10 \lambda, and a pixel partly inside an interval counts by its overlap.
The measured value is 217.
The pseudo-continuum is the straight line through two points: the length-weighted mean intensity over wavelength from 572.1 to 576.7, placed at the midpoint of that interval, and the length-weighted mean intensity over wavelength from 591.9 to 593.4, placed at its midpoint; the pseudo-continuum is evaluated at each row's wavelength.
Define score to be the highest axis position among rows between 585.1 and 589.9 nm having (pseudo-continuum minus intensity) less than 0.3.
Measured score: 589.811 nm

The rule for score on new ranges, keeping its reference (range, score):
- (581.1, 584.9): 584.807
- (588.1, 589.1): 588.725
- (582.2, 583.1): 583.059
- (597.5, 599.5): 599.395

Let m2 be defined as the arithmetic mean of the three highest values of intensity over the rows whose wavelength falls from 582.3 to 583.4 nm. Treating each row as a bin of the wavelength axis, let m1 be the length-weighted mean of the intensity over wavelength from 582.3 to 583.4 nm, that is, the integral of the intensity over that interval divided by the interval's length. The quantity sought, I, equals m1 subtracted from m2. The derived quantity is 0.78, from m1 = 13.4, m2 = 14.2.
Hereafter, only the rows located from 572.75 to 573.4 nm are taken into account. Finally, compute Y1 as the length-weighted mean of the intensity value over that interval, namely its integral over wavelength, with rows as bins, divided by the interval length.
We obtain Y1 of 14.0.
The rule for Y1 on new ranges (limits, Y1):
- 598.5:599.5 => 13.1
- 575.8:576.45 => 13.6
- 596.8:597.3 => 13.9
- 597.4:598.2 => 13.1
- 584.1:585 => 13.0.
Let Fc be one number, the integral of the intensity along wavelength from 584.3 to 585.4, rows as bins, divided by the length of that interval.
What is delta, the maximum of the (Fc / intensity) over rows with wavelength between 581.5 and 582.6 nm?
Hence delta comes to 1.04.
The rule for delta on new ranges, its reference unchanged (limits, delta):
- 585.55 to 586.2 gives 1.06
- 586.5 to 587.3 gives 1.11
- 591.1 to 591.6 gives 1.08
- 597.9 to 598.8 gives 1.07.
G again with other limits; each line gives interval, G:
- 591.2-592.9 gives 176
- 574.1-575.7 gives 265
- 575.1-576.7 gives 265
